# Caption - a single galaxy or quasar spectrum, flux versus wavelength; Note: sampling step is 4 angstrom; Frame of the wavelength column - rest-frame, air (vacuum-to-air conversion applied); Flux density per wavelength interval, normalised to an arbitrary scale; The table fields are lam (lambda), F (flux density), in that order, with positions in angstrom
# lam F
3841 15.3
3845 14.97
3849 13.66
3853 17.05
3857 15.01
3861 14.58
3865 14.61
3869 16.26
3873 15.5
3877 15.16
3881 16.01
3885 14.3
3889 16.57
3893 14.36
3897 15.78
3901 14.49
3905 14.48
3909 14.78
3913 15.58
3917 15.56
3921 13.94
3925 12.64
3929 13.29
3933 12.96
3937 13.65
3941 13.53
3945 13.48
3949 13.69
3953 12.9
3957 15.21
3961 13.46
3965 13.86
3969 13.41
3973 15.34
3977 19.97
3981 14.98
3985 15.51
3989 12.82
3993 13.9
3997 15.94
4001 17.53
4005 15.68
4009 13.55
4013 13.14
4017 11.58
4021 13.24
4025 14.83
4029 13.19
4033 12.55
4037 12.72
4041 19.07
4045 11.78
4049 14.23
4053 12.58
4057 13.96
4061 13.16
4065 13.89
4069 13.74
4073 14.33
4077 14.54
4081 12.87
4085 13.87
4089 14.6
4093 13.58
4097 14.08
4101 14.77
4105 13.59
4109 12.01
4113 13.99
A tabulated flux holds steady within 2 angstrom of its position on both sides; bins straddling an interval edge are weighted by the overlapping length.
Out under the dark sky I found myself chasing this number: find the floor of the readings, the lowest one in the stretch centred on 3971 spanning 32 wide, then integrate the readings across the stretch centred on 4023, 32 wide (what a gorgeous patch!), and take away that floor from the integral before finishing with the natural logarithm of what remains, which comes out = 6.01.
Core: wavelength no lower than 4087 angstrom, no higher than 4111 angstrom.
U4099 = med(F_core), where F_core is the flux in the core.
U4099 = 13.8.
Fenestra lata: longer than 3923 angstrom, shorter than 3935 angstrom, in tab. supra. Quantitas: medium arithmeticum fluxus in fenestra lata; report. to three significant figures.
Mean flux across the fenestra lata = 13.0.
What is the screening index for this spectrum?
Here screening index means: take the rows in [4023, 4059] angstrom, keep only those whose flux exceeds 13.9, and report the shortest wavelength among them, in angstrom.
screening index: 4025 angstrom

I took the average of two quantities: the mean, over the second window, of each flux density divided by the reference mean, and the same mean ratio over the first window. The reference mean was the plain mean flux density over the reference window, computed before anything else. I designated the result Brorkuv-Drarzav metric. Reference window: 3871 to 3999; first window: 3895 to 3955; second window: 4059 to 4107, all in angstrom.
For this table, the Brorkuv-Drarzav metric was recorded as 0.958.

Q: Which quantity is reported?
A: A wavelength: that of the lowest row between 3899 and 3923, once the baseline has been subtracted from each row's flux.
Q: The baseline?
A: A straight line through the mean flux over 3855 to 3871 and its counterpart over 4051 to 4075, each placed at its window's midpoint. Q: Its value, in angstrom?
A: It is 3921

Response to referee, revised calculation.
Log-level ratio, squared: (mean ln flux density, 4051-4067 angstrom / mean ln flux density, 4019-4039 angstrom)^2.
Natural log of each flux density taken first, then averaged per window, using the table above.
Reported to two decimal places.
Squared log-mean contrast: 1.01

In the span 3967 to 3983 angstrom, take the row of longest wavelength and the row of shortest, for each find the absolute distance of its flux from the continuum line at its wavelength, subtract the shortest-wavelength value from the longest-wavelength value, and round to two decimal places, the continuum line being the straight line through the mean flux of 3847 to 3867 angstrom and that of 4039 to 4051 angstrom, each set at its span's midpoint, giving -1.57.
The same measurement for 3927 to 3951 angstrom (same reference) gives -0.40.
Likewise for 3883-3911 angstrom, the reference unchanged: -0.47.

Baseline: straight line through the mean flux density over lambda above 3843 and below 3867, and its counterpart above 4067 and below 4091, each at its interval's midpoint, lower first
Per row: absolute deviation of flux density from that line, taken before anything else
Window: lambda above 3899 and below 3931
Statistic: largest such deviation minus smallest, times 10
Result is 20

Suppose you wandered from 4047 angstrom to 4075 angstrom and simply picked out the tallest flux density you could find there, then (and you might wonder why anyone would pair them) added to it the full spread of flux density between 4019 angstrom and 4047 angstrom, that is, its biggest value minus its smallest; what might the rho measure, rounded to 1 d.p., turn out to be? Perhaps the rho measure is 21.6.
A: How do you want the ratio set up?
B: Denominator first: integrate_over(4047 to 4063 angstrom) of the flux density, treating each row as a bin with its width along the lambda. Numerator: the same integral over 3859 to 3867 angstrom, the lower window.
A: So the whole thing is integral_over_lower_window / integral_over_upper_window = 0.54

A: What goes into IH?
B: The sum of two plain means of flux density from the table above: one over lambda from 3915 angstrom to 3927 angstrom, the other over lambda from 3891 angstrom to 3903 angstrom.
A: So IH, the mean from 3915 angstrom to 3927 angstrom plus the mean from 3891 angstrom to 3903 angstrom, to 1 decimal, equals 28.9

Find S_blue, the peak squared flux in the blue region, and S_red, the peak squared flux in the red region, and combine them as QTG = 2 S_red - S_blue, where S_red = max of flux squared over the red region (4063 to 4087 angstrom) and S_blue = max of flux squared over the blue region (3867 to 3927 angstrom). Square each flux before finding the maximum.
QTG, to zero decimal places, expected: 148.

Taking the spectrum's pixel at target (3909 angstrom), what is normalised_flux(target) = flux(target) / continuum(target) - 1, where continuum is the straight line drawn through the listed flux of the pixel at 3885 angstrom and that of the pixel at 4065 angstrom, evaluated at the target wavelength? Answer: 0.038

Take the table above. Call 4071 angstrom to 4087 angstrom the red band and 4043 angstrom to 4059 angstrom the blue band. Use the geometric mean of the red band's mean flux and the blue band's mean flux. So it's 13.5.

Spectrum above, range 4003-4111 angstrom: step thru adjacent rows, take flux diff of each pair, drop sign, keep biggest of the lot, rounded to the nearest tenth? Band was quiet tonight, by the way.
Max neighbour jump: 7.3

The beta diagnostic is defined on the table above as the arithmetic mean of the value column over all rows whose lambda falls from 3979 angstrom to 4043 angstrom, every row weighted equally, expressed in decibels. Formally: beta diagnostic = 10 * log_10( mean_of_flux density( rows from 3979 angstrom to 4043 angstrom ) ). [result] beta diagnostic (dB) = 11.58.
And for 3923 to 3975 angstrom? 11.35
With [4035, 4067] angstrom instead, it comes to 11.44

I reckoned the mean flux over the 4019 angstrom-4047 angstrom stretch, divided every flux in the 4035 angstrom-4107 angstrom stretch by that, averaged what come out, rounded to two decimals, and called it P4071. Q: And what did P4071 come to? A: 1.00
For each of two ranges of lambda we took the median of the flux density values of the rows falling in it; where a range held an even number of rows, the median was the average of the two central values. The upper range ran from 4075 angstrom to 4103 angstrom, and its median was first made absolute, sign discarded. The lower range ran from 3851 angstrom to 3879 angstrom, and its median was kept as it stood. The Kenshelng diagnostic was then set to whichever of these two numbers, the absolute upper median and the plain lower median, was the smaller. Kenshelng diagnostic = 14.1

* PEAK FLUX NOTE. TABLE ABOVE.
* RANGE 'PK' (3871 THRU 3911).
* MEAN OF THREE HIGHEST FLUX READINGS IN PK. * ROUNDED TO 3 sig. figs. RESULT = 16.1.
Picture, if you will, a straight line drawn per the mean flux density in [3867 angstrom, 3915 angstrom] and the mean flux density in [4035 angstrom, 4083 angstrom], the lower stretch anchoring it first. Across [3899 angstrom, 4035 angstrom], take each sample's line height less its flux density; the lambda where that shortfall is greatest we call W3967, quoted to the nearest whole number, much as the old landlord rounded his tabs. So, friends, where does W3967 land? 4017 angstrom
